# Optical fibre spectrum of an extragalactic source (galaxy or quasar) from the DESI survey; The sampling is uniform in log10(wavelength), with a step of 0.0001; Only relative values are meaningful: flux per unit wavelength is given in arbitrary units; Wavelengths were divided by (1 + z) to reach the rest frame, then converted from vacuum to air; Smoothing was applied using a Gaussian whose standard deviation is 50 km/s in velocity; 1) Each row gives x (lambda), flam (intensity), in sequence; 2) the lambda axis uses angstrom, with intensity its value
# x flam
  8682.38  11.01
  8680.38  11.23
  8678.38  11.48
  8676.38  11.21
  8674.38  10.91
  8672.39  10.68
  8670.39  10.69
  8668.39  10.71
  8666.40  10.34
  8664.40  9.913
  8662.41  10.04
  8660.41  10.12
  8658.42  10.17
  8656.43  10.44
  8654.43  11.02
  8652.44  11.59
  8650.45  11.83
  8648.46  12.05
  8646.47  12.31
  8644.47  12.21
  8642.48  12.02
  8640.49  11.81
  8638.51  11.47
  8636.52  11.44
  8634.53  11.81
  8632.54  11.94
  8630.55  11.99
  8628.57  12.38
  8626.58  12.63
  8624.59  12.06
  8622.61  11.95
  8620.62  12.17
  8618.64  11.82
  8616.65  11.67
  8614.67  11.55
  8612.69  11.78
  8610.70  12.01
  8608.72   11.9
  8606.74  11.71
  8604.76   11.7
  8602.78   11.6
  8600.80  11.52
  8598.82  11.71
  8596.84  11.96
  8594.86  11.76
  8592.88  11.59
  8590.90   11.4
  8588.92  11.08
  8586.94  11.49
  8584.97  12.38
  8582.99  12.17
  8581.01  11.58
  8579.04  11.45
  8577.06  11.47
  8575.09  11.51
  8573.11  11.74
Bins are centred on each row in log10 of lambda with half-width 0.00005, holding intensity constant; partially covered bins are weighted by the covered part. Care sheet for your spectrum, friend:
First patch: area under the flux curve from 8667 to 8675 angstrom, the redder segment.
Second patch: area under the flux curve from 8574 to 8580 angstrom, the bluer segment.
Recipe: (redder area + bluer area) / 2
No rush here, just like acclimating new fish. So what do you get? 77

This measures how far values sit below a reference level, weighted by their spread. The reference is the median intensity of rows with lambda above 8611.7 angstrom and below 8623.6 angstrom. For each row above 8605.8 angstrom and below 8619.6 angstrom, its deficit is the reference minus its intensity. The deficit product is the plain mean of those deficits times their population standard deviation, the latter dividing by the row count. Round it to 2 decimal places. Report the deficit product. 0.00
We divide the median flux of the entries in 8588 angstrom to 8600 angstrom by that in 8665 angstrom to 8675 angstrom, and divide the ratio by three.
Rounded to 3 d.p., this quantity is 0.363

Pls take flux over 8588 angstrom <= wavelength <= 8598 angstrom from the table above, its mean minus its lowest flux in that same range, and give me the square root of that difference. 0.69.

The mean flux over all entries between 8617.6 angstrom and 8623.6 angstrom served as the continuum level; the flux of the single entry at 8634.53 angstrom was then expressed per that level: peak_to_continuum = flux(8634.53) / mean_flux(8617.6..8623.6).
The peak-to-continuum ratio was 0.99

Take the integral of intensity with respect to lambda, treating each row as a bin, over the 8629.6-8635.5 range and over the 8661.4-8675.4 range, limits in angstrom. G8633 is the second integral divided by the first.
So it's 2.1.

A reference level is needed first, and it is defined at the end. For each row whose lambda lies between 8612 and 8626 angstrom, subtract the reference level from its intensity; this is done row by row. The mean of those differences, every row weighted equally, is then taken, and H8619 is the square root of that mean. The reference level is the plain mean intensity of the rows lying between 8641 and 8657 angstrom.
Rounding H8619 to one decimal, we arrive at 0.4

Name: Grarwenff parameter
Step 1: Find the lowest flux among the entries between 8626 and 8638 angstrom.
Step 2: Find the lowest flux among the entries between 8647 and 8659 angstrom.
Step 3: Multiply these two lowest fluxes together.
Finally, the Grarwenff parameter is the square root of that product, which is 10.8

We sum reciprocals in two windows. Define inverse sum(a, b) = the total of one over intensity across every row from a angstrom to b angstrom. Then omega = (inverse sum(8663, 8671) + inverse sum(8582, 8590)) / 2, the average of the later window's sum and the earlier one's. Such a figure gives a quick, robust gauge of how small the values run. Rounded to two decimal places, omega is 0.36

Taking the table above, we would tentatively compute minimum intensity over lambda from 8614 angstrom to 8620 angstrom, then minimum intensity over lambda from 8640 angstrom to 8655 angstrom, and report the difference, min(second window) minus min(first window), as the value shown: -0.5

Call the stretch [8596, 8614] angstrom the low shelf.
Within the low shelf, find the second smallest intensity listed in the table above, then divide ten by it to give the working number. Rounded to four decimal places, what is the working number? 0.8621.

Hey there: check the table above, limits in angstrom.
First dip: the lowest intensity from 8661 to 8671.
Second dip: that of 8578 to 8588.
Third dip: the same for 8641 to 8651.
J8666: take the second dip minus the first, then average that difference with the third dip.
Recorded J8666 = 6.68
